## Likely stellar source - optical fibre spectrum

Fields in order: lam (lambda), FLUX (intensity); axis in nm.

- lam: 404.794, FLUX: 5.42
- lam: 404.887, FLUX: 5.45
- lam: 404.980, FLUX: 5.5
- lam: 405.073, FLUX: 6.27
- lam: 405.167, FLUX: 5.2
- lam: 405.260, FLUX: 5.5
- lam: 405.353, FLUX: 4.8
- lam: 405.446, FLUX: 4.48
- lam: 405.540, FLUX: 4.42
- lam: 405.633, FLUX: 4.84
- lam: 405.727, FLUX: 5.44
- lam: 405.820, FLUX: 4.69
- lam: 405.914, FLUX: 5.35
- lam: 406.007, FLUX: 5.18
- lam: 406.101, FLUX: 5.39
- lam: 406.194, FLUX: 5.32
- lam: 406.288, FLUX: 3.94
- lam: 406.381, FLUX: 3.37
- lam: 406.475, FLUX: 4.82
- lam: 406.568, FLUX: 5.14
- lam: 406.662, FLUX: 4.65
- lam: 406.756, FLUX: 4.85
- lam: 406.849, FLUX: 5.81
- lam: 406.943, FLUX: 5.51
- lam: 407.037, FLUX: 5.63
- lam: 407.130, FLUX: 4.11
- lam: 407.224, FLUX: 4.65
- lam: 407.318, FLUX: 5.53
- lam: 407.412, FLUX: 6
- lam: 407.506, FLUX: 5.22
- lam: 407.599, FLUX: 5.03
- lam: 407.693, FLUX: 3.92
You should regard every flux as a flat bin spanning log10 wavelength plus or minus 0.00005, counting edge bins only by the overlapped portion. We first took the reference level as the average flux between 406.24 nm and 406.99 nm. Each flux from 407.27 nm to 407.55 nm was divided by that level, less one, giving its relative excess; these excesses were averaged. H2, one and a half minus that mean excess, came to 1.33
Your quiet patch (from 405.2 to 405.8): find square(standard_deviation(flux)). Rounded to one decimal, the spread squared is 0.2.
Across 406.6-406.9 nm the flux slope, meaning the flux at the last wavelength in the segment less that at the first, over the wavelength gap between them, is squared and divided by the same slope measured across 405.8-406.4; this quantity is -16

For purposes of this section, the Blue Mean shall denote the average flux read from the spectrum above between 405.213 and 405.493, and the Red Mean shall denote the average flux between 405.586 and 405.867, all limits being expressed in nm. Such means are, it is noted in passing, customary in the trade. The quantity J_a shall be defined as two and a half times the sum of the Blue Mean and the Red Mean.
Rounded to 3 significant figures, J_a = 24.8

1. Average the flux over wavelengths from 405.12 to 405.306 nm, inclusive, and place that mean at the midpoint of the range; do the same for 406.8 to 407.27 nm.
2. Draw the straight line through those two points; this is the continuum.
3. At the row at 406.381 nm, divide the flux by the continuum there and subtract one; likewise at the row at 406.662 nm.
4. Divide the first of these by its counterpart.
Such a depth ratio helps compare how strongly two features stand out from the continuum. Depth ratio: 3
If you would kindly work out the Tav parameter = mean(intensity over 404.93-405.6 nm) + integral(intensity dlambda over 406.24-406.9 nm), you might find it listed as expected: 8.2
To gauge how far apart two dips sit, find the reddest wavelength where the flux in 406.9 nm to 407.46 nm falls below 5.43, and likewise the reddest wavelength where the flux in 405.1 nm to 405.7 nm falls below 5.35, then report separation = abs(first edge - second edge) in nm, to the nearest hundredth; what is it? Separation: 1.59 nm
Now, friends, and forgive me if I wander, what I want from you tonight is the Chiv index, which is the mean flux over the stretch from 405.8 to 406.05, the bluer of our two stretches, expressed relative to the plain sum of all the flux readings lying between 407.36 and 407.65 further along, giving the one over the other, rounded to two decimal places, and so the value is 0.31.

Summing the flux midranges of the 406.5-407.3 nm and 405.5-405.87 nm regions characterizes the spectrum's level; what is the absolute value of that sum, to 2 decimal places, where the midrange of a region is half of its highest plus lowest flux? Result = 9.89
